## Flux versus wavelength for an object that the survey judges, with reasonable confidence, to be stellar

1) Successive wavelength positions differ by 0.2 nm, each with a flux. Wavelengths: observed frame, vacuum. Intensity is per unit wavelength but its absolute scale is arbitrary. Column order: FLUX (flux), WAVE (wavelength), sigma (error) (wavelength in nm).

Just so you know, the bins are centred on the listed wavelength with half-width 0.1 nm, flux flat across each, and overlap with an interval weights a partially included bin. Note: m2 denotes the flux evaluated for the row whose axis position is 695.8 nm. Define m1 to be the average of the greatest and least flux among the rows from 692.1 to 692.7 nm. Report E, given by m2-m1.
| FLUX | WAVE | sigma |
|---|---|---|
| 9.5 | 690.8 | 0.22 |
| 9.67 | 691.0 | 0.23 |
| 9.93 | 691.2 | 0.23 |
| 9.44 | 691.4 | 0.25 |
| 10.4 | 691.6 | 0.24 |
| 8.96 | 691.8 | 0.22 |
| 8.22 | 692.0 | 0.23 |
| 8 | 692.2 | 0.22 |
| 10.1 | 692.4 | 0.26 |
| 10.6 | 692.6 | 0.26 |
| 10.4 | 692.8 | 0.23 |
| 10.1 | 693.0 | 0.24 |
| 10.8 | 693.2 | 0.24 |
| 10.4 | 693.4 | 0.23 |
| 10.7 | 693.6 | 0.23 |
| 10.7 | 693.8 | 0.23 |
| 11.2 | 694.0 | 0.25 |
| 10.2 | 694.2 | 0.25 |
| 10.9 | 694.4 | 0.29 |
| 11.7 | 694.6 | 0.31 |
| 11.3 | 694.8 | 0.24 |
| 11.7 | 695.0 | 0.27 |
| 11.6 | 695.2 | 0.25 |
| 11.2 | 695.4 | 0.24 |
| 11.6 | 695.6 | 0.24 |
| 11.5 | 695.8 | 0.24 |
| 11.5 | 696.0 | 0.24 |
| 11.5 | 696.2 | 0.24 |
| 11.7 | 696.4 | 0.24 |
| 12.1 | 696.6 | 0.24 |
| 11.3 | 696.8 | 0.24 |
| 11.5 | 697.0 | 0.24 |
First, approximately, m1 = 9.3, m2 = 11.5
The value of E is 2.2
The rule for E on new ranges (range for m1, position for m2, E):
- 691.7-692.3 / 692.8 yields 1.9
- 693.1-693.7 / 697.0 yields 0.9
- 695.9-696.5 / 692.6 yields -1.0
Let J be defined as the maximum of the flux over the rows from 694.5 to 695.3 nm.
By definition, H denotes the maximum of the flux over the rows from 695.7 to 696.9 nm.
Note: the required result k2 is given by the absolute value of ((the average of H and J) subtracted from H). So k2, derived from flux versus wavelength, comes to 0.20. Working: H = 12.1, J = 11.7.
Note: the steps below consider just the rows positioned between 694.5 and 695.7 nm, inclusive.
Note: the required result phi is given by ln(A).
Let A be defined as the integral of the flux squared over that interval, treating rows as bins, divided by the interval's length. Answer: 4.89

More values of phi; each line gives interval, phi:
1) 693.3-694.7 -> 4.77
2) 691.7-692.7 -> 4.45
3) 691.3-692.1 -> 4.46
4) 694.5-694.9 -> 4.88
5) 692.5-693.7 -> 4.70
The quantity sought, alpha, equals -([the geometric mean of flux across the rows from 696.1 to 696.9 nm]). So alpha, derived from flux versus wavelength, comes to -11.6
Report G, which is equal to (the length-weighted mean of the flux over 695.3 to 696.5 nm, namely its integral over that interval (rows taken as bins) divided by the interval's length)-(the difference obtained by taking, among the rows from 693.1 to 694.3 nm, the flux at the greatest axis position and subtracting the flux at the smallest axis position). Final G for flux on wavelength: 12.1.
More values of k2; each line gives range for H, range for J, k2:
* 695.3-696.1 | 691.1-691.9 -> 0.60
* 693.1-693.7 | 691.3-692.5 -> 0.20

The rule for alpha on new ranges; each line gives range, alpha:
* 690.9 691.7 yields -9.9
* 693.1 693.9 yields -10.6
